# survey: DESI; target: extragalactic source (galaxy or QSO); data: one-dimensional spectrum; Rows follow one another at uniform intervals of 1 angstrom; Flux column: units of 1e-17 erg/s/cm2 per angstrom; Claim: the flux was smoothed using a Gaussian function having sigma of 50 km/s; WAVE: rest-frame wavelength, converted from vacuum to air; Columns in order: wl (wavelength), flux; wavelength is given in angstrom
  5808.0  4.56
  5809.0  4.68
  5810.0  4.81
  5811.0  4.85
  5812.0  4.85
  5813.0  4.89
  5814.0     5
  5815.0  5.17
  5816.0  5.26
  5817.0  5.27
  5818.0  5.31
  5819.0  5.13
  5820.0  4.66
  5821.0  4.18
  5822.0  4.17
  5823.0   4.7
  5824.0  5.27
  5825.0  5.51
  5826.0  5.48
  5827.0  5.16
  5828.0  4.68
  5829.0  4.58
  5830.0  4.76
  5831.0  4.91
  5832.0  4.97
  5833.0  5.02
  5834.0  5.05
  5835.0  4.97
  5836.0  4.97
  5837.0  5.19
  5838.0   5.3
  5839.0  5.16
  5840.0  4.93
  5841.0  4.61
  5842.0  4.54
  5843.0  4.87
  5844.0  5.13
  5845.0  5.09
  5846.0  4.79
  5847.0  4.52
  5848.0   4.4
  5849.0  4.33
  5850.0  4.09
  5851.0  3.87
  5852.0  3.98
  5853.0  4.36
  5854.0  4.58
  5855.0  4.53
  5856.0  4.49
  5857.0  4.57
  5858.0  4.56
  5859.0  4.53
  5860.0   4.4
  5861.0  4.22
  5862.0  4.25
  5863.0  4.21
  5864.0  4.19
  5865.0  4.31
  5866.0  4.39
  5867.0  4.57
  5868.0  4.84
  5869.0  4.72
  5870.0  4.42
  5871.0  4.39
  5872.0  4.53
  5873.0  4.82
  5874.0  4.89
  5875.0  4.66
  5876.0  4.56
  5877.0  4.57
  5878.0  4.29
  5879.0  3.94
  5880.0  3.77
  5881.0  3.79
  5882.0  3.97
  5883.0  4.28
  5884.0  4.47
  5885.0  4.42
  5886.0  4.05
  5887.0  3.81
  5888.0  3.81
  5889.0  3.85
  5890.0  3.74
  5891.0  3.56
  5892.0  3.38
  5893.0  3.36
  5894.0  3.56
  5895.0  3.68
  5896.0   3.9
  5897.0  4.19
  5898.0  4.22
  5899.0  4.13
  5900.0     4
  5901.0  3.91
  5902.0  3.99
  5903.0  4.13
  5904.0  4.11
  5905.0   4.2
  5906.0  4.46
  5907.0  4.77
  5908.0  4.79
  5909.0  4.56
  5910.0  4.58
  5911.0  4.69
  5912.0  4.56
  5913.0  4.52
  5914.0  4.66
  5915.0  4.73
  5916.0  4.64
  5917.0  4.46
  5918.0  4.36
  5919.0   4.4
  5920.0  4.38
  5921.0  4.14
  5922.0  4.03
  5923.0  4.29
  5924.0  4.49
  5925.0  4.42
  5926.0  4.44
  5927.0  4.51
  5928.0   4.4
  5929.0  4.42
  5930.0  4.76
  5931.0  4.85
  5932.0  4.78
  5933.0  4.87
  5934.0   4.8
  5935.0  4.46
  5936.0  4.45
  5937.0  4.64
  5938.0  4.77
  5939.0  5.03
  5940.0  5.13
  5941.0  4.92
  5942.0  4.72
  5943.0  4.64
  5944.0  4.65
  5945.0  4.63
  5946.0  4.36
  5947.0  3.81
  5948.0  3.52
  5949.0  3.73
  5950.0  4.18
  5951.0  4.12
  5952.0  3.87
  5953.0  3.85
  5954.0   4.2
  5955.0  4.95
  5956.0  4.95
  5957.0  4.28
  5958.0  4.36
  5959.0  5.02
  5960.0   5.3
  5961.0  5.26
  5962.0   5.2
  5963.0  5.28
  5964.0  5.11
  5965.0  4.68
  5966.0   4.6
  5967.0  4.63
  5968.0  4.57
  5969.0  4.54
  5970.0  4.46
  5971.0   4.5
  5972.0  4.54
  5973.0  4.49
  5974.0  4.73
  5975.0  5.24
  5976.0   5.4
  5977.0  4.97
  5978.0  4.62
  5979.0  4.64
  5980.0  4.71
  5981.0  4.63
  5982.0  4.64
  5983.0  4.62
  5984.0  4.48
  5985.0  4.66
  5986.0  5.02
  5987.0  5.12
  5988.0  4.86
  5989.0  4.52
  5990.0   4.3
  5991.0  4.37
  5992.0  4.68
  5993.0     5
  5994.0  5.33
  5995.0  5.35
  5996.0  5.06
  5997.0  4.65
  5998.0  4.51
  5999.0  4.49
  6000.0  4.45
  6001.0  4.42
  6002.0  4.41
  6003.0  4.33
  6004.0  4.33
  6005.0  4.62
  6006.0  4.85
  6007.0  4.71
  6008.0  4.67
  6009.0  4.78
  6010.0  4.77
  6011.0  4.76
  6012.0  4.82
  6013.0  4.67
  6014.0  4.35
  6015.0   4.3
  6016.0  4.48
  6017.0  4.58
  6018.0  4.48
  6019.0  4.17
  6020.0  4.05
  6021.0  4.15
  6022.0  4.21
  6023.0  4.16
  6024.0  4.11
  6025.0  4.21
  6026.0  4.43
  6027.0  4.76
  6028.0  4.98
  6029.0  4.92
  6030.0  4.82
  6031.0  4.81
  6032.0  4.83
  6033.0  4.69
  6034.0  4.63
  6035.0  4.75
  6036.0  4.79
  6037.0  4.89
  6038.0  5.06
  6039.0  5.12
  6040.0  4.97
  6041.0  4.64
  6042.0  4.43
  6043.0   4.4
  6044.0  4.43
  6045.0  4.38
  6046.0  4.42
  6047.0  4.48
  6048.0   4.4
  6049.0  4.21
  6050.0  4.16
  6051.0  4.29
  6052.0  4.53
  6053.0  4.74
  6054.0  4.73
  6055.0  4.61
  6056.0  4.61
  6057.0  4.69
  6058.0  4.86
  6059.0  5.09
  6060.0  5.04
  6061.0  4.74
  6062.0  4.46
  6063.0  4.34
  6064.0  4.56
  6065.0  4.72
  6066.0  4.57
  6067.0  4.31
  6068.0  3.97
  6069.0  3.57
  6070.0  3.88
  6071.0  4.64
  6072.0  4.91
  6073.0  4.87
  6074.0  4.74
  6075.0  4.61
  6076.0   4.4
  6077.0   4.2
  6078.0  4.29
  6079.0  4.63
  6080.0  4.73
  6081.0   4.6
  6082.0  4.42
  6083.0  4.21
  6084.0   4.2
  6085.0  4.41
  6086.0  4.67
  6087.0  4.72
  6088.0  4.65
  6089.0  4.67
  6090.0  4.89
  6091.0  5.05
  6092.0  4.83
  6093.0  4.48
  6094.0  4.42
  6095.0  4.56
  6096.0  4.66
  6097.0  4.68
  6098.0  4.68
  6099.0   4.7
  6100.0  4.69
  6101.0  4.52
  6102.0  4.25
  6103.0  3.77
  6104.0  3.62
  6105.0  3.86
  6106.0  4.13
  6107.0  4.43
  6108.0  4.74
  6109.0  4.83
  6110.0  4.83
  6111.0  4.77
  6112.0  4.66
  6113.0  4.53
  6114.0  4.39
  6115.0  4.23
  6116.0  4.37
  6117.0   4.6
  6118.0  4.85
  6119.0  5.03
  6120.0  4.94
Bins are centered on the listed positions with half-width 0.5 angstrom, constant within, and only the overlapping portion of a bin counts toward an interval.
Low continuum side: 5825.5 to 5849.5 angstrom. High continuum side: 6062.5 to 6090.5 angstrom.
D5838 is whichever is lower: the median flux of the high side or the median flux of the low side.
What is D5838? 4.6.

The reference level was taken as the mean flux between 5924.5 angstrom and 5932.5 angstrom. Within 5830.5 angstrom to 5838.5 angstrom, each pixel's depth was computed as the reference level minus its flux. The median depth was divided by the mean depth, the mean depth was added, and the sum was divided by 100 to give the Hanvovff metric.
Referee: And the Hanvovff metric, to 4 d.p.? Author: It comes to 0.0041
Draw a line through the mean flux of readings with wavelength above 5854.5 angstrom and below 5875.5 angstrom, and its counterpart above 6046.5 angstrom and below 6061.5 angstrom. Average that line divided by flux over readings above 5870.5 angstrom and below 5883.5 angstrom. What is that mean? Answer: 1.05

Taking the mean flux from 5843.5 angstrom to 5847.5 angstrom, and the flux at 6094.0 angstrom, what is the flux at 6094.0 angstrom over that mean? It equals 0.91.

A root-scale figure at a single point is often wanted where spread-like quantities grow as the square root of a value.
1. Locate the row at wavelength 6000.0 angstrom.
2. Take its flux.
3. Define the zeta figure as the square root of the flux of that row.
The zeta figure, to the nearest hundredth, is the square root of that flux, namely 2.11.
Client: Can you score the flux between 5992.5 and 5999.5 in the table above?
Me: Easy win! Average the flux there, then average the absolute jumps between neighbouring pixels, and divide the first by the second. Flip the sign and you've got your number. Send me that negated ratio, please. -24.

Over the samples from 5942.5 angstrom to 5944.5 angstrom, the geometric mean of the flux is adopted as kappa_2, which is 4.6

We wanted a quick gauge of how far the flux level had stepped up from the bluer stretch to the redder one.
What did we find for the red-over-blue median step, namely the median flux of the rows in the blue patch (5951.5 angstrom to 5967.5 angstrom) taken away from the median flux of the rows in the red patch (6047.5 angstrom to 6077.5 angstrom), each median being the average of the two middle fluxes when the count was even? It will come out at -0.2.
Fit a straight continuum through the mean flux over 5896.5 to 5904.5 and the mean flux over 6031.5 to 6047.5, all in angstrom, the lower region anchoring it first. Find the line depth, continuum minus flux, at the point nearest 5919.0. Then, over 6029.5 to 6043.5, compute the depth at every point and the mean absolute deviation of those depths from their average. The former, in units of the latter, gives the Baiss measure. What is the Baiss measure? -1.4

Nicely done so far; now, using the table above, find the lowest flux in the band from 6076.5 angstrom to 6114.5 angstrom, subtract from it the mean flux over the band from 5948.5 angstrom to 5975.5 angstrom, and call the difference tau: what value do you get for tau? -1.0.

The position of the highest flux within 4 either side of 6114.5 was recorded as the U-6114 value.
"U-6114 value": 6118.0 angstrom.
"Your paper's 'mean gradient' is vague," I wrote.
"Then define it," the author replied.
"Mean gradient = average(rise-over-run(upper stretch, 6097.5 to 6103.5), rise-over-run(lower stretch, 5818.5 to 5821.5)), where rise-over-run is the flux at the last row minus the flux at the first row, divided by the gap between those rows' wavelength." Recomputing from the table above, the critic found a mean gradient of -0.33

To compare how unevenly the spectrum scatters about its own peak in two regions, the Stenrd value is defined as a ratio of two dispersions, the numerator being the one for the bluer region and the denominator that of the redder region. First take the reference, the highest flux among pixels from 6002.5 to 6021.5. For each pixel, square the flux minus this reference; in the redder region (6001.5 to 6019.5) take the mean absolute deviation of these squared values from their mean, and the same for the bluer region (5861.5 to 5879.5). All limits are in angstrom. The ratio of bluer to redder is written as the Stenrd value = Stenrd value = 1.41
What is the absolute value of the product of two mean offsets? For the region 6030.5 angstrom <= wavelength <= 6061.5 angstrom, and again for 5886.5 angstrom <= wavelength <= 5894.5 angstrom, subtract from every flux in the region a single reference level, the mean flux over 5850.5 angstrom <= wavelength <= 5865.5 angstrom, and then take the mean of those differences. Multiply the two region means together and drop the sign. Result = 0.23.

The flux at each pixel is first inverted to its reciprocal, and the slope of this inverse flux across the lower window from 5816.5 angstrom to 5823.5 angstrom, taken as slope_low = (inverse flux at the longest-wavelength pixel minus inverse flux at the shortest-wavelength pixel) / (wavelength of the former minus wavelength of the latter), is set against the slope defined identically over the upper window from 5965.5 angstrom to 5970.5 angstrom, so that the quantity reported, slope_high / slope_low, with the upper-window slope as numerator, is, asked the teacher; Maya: 0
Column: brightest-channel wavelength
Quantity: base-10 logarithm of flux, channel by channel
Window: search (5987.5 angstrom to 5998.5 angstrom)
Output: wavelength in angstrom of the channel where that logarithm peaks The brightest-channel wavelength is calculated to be 5995.0 angstrom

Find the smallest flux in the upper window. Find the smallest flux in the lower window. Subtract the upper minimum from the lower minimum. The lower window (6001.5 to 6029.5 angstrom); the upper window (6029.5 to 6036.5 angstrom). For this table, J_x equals -0.6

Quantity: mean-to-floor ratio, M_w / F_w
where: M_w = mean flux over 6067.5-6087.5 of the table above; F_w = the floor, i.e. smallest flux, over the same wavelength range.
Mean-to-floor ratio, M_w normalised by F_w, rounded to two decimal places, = 1.24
